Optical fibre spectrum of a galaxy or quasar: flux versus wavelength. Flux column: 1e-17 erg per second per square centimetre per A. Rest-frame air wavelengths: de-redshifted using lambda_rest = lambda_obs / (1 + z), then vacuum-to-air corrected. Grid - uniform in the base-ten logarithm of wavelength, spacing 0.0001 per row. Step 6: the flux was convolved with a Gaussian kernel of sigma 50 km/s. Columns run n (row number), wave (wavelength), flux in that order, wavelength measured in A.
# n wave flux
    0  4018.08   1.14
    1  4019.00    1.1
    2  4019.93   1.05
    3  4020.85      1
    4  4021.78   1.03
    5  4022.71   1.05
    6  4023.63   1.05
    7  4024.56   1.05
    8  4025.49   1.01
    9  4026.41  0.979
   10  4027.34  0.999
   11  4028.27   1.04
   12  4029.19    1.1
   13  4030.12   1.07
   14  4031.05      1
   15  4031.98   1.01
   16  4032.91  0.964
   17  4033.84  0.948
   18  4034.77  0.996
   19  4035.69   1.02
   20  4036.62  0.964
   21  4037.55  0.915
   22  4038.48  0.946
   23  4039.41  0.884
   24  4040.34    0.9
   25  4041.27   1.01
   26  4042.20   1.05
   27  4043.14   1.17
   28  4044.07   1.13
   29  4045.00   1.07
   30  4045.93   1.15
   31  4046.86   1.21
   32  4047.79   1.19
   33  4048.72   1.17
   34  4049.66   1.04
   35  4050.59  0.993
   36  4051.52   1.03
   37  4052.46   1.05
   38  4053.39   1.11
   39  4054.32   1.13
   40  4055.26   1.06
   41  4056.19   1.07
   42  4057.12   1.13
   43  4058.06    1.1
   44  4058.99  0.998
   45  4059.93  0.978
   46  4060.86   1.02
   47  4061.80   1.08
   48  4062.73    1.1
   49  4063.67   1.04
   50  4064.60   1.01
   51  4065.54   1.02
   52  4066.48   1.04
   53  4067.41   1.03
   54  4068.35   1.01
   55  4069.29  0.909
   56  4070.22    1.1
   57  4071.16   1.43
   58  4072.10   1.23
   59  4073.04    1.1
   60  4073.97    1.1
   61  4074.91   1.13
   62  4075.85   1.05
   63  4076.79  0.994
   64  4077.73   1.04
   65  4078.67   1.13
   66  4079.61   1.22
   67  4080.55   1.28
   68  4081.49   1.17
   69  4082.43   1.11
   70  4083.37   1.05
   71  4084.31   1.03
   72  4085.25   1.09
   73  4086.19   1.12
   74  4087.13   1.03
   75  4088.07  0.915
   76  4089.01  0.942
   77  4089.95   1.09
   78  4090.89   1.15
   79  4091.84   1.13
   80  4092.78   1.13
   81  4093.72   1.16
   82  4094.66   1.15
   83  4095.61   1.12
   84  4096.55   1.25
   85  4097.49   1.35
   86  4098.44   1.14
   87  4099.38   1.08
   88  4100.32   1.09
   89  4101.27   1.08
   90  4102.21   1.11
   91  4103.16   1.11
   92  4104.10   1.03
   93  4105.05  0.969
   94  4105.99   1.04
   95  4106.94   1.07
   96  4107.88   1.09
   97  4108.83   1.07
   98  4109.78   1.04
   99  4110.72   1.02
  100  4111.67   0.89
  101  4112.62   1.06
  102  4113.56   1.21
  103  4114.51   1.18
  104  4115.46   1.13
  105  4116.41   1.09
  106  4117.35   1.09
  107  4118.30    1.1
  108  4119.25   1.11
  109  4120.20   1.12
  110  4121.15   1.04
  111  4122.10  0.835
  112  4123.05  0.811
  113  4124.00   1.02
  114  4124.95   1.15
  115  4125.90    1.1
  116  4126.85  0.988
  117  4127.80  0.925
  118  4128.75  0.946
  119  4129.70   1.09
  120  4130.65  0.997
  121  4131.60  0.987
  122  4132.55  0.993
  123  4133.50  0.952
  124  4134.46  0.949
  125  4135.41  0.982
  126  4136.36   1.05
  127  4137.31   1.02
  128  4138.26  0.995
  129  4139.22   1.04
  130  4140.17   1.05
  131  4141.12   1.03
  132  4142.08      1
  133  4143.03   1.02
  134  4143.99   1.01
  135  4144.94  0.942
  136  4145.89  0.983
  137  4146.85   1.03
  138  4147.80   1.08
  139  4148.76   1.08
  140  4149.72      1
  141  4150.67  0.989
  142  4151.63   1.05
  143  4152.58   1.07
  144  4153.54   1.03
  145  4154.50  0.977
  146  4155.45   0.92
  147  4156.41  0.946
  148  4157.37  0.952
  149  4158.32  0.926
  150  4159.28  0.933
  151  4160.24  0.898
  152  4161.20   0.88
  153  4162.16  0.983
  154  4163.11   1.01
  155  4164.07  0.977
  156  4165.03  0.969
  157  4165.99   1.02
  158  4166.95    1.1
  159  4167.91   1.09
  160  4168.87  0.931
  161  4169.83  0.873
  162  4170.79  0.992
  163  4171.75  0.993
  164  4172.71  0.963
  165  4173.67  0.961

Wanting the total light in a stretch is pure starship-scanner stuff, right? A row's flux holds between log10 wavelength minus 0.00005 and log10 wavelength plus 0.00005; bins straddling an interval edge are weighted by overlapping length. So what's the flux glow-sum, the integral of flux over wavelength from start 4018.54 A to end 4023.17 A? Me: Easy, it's 4.8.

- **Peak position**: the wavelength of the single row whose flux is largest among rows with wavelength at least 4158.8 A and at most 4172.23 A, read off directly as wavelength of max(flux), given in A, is 4166.95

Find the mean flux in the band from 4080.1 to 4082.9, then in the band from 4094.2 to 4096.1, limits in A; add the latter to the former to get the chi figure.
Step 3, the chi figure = 2.32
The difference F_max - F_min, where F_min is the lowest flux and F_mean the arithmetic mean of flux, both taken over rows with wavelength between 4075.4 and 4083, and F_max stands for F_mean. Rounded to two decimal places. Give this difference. 0.13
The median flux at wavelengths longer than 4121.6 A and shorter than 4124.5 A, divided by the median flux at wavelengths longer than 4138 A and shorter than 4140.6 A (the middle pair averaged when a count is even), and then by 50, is 0.016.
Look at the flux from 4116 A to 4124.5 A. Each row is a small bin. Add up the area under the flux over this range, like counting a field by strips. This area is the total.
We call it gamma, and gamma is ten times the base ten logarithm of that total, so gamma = 9.4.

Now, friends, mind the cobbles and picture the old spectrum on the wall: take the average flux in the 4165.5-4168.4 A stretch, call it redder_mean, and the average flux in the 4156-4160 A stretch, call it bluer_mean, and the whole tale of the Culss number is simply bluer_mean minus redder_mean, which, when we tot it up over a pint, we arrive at -0.13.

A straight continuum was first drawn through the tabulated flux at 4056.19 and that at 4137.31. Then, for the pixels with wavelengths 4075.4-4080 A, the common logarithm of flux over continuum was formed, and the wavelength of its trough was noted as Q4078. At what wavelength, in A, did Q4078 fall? 4076.79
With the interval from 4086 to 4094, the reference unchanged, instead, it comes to 4088.07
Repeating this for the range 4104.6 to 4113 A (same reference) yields 4111.67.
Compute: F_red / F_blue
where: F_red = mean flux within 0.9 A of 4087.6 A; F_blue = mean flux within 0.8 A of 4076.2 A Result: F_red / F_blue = 0.95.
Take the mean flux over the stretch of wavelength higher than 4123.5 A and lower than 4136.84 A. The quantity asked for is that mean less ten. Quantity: -8.99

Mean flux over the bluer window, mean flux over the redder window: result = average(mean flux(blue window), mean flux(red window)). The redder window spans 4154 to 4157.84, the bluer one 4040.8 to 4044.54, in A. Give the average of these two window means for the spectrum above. 1.02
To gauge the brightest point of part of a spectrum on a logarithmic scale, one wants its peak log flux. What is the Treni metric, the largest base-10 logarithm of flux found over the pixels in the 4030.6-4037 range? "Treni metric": 0.009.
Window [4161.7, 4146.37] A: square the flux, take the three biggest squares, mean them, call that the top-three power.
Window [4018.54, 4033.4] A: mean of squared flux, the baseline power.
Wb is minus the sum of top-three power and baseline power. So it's -2.22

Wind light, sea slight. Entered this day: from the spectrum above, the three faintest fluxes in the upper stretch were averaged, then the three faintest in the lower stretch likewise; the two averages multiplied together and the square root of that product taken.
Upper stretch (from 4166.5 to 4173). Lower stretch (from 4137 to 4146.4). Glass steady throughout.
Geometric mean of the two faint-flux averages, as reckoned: 0.95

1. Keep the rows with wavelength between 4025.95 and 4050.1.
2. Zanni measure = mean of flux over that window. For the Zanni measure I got 1.04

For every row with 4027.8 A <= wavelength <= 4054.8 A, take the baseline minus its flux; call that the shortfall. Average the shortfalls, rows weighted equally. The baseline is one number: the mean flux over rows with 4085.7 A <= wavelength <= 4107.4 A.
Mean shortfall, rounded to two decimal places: 0.05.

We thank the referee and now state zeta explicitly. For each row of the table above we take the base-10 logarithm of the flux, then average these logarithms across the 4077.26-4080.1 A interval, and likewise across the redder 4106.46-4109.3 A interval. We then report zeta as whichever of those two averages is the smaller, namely 0.032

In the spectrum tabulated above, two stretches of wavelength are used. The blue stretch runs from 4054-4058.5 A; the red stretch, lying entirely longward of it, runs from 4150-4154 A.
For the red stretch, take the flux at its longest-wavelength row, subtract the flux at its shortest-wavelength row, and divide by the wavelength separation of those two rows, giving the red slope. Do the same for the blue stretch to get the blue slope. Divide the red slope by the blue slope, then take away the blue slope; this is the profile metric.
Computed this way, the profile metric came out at -1.8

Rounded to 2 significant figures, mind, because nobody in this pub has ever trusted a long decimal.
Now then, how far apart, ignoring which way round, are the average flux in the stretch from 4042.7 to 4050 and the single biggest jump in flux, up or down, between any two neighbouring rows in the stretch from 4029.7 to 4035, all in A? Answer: 1.1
